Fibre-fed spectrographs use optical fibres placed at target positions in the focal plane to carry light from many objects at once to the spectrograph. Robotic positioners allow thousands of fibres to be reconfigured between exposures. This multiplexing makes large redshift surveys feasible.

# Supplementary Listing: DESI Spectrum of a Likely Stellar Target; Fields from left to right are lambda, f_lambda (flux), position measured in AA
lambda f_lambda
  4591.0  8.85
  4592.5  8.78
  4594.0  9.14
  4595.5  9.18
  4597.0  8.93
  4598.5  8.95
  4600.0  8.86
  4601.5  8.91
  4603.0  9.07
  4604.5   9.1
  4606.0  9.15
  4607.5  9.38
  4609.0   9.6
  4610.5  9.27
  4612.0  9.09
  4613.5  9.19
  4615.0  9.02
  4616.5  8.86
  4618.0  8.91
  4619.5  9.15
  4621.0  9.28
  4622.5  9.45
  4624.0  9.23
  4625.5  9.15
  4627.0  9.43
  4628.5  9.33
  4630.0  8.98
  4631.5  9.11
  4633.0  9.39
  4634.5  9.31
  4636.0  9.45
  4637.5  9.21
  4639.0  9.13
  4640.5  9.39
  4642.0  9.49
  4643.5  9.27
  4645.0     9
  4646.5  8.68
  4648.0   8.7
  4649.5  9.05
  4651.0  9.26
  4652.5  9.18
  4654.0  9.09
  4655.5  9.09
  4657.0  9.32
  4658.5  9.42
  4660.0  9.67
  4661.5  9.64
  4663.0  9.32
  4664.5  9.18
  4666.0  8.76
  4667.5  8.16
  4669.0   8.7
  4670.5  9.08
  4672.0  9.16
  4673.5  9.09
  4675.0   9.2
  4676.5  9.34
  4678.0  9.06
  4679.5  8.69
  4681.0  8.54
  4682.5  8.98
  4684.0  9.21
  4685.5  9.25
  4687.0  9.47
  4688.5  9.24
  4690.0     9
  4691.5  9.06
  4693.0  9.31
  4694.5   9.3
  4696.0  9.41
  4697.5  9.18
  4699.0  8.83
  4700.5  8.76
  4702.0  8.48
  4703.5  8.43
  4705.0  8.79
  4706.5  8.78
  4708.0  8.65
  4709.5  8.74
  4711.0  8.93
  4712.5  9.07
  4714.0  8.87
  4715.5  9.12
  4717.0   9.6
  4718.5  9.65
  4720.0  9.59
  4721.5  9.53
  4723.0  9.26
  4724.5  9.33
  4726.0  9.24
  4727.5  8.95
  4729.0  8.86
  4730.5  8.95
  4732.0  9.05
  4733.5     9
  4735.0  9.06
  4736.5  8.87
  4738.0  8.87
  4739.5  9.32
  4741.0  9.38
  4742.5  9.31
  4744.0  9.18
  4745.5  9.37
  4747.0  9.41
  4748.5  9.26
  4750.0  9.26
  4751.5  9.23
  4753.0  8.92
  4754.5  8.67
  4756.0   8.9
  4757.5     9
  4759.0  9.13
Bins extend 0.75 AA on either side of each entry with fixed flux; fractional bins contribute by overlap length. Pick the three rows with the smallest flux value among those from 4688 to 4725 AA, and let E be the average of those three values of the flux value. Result 8.52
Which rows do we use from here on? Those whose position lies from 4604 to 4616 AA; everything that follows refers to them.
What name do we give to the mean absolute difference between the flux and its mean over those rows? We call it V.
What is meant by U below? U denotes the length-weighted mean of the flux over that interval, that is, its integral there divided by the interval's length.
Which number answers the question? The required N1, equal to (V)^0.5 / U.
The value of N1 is 0.041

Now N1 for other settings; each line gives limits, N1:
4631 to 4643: 0.037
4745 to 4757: 0.052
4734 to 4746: 0.046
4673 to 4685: 0.051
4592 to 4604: 0.038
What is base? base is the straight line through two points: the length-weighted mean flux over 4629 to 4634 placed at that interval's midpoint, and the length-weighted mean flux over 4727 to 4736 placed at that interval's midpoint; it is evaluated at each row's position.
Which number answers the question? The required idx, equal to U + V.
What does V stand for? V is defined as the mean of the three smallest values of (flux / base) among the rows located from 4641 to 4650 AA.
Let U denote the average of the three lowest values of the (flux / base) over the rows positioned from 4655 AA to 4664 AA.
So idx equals 1.97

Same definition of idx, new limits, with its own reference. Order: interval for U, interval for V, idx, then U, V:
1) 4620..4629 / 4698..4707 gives 1.95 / 1.00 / 0.95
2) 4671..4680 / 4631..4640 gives 1.98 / 0.98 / 1.00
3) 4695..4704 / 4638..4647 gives 1.92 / 0.95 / 0.98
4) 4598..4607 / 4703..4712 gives 1.92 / 0.96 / 0.95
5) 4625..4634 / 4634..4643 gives 1.99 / 0.99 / 1.01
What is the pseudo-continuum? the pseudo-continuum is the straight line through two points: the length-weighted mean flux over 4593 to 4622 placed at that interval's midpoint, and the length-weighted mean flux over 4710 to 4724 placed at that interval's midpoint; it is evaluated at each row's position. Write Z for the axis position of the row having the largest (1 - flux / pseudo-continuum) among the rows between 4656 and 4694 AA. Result 4667.5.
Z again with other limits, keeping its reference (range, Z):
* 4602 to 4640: 4616.5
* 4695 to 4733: 4703.5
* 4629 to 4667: 4646.5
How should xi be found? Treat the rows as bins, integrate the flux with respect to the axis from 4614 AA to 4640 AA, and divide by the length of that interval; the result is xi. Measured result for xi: 9.20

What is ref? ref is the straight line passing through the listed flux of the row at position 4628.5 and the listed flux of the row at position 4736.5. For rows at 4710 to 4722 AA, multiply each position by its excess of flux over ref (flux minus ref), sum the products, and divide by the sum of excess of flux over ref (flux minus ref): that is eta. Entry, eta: 4719.1 AA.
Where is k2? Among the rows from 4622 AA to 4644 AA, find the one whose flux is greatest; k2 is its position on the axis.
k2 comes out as 4642.0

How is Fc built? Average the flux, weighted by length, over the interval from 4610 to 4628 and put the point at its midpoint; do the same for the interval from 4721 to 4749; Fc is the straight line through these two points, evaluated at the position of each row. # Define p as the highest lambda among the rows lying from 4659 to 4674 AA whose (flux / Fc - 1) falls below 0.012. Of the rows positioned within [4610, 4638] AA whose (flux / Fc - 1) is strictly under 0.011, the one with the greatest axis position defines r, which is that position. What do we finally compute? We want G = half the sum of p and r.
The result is 4655.5 AA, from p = 4673.5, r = 4637.5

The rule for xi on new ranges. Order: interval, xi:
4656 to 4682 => 9.08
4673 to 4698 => 9.14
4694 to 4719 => 8.97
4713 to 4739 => 9.17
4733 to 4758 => 9.12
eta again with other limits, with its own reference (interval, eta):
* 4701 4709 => 4704.4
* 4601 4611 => 4603.4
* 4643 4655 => 4647.8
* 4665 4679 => 4666.8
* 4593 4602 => 4598.3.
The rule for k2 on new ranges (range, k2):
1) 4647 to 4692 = 4660.0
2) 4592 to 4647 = 4609.0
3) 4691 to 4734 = 4718.5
